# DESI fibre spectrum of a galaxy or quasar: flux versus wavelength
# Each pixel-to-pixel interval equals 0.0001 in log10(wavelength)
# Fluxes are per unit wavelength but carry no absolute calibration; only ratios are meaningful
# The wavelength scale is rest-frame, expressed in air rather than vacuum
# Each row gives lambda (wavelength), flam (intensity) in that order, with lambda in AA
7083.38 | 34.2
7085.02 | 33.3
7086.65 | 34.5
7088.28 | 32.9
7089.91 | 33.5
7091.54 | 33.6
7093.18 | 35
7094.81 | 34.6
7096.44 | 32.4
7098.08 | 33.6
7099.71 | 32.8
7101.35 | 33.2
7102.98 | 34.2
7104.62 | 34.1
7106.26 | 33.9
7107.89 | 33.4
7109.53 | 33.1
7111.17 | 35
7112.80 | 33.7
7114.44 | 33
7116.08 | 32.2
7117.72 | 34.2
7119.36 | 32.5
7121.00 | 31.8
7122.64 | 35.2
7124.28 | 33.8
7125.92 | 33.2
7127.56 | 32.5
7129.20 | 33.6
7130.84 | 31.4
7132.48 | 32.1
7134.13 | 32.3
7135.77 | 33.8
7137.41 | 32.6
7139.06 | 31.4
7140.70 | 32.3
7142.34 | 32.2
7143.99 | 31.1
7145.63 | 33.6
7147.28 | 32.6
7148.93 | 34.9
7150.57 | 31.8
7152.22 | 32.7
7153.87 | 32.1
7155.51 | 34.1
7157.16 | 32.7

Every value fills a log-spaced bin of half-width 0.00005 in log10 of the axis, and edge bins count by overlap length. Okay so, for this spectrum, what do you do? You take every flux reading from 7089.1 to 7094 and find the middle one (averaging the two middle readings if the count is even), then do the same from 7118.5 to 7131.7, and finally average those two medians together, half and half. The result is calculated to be 33.2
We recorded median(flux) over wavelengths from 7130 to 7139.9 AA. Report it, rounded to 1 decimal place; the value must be 32.2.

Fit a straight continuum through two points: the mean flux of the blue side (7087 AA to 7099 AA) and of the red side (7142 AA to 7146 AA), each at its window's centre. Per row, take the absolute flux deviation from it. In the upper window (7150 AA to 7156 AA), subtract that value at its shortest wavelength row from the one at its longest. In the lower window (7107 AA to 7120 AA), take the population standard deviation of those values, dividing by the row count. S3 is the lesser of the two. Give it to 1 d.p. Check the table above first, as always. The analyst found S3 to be 0.6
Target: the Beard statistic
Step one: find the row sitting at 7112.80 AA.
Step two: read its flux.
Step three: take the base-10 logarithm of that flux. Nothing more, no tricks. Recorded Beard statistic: 1.53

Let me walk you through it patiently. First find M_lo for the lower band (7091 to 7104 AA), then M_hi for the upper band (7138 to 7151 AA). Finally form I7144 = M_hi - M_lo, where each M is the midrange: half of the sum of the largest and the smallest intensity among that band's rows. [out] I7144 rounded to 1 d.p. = -0.7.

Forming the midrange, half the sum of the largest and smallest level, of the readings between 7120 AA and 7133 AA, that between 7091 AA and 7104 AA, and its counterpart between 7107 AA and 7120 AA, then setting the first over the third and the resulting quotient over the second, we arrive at 0.0294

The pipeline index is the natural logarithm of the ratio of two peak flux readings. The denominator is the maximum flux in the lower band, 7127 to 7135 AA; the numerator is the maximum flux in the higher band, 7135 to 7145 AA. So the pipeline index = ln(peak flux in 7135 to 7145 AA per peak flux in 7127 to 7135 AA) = 0.01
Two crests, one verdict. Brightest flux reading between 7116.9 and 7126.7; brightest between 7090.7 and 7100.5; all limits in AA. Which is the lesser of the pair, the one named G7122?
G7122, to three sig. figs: 35.0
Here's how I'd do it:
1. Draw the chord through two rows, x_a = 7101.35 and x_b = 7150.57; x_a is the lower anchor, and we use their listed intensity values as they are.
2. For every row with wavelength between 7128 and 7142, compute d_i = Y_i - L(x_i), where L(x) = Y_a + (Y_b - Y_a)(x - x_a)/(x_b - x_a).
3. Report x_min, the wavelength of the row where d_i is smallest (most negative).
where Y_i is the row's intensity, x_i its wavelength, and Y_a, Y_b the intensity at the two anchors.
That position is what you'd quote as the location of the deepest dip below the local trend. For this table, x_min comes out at 7130.84 AA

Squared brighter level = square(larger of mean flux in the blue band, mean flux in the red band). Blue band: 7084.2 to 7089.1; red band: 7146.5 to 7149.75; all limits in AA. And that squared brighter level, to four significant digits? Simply 1139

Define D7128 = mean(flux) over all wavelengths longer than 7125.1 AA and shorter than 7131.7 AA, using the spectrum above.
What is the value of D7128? 32.7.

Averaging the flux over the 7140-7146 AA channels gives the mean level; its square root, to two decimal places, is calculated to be 5.68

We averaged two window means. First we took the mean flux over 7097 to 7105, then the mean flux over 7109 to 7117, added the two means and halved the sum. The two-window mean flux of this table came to 33.5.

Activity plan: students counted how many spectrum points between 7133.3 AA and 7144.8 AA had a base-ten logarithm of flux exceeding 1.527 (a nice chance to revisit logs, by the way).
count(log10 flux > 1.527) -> 1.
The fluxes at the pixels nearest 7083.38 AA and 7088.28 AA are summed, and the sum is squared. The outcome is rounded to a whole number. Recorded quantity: 4502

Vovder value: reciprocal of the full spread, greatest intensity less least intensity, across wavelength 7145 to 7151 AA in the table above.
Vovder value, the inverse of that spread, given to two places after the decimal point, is 0.32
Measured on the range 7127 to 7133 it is 0.45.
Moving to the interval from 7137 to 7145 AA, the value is 0.67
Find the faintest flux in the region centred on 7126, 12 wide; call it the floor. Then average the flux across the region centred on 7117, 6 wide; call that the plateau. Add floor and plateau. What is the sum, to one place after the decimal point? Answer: 64.4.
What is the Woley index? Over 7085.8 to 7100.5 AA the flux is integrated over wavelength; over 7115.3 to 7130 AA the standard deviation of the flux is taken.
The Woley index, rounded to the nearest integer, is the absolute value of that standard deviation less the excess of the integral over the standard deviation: 493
